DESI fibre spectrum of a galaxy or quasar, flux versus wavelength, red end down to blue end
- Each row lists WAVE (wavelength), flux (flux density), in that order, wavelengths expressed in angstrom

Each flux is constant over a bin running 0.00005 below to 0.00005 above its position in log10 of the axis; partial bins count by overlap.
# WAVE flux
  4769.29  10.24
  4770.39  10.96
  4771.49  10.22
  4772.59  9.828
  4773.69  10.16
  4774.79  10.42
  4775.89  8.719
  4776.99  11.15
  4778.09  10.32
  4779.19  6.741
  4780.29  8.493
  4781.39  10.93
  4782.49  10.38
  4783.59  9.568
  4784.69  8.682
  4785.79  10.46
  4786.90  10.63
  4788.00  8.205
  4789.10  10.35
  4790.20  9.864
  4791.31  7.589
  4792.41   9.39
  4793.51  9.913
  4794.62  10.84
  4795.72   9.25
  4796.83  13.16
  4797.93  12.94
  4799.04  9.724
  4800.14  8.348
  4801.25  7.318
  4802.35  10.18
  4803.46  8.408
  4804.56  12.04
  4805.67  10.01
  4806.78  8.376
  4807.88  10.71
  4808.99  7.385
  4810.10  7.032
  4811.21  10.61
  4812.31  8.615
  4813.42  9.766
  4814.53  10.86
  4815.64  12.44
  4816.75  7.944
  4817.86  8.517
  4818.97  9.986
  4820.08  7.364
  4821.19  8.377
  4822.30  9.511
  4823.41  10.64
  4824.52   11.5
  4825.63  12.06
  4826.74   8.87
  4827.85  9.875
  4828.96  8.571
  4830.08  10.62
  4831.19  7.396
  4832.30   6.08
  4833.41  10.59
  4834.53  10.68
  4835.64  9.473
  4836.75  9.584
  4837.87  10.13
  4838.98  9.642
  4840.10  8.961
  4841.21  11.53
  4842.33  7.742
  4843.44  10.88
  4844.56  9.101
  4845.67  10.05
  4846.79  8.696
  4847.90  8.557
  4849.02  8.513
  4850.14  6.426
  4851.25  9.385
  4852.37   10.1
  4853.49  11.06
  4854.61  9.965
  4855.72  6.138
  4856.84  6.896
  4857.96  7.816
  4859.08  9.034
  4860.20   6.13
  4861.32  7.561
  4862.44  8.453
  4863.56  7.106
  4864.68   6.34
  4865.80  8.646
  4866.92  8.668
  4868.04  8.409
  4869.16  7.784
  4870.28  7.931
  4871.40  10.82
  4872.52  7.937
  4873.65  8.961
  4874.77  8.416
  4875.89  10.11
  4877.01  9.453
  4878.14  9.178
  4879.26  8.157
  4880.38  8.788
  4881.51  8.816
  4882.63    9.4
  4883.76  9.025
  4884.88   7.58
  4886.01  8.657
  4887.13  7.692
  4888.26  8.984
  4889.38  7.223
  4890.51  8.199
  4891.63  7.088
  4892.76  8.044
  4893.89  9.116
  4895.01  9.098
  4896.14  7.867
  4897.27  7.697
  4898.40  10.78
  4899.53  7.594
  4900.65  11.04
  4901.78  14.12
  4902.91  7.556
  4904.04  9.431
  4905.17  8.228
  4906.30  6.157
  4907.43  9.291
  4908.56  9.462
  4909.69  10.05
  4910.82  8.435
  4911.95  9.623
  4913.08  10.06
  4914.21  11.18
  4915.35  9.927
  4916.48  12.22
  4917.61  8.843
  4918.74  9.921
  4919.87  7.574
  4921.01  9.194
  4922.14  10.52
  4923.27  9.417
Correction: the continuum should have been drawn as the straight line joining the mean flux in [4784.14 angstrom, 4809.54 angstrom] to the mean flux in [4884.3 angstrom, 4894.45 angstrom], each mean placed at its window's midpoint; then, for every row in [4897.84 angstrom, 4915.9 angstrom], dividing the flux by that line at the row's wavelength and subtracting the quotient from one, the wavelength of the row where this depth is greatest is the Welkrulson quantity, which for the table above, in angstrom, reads 4906.30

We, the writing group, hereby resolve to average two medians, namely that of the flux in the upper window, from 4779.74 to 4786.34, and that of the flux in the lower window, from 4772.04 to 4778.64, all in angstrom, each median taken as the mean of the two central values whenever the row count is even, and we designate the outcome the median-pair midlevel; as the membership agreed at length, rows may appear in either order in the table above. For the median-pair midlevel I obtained 10.1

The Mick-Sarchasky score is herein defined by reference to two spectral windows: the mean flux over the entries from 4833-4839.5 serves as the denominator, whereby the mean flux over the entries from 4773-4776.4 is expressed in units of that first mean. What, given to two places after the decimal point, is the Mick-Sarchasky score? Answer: 0.98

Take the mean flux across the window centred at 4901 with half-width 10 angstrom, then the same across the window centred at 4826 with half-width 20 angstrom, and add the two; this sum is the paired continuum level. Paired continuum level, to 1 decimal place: 18.4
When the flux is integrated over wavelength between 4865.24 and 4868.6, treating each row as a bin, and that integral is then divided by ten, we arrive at 2.88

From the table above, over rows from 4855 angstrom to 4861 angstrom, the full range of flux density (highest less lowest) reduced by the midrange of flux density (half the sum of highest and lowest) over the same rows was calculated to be -4.7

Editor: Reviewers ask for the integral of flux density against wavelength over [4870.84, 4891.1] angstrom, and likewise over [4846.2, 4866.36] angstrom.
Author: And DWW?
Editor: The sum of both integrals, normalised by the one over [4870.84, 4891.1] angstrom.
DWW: 1.93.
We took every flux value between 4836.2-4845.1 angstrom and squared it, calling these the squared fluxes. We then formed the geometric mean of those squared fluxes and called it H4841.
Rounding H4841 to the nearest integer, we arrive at 93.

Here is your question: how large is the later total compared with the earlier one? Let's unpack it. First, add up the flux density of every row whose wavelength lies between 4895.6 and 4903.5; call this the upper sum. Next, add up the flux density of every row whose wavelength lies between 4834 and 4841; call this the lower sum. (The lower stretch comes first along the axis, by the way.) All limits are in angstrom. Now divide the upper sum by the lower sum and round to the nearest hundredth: 1.14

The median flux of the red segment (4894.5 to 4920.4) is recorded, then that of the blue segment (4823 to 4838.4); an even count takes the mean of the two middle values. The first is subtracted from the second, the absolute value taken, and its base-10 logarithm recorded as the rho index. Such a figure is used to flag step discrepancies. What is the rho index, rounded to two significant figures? -0.24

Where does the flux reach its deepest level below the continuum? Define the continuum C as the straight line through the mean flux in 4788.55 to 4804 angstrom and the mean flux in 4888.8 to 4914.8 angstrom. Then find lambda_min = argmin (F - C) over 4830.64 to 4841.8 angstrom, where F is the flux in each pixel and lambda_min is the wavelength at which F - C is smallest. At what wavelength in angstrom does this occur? 4832.30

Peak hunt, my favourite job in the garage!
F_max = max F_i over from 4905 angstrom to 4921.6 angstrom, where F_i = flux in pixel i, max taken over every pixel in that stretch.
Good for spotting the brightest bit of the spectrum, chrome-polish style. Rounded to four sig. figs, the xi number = 12.22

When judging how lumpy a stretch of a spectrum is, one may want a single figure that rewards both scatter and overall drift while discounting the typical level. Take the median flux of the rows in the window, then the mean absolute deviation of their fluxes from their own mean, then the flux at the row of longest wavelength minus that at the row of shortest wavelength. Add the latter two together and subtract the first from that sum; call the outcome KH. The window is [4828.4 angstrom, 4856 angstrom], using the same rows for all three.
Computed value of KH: -11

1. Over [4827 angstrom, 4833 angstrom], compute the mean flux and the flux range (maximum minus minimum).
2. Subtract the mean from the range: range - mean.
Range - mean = -4.0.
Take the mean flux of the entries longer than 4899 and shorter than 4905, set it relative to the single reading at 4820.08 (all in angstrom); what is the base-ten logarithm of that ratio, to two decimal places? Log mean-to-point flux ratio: 0.13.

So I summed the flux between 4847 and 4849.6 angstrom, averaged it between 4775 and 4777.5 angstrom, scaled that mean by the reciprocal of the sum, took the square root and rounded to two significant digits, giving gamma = 0.76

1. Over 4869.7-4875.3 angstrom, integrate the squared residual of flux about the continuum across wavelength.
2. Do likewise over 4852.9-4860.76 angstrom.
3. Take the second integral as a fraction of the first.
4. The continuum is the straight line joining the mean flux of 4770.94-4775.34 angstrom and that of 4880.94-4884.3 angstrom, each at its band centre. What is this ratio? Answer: 5.0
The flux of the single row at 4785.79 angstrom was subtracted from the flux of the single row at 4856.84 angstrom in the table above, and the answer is -3.6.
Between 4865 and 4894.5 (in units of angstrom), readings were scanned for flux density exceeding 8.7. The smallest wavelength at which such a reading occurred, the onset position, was 4871.40 angstrom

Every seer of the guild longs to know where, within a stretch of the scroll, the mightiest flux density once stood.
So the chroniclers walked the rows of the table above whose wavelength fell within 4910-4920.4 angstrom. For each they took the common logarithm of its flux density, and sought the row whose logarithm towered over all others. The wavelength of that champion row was 4916.48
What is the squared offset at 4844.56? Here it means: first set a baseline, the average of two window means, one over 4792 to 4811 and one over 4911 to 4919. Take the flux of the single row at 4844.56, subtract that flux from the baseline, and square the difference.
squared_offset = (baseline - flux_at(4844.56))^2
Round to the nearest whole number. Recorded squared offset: 1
